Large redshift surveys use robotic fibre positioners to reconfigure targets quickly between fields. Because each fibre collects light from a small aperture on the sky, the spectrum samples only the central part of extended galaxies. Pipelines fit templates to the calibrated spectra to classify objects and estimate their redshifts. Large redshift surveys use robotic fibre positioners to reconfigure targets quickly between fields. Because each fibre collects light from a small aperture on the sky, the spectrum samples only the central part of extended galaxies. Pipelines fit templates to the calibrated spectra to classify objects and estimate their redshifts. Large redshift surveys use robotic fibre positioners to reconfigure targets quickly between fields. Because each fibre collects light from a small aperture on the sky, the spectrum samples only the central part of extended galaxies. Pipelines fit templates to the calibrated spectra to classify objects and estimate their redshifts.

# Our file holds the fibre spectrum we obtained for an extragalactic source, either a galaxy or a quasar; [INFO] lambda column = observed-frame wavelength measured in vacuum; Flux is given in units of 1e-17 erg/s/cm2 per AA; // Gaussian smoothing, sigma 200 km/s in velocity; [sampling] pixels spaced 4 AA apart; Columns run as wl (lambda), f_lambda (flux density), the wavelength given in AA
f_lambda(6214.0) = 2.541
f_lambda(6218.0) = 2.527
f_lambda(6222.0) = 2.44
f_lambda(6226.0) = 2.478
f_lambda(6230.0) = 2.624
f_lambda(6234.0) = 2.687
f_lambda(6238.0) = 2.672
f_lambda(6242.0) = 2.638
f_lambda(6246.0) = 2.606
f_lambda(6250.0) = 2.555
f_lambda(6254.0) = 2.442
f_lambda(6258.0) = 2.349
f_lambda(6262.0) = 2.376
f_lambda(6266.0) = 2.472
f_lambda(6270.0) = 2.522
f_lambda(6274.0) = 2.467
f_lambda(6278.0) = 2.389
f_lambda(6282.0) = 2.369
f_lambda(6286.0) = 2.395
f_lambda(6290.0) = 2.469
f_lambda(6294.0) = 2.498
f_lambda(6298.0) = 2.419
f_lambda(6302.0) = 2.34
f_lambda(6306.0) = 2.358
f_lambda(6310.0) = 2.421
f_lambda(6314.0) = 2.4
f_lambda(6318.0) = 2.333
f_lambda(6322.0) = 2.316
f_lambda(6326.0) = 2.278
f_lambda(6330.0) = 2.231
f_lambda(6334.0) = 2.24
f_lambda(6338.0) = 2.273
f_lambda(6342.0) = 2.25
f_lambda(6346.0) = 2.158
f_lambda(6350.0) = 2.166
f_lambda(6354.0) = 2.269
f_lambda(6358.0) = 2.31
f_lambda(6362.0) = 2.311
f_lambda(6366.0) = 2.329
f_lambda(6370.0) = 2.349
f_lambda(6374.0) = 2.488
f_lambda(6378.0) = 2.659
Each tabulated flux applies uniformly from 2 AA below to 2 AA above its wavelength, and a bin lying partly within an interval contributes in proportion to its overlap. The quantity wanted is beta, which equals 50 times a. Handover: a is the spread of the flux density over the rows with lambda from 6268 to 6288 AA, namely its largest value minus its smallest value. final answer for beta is 8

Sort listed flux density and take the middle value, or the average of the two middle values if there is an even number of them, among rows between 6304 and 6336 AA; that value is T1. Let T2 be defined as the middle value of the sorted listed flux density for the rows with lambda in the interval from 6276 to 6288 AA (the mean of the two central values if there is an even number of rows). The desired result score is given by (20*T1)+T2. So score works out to 49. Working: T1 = 2.32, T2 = 2.39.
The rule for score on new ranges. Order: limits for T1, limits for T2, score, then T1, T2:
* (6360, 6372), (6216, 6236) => 49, 2.33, 2.53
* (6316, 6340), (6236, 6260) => 48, 2.28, 2.58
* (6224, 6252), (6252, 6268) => 55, 2.62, 2.41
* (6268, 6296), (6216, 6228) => 52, 2.47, 2.48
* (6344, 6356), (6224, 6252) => 46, 2.17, 2.62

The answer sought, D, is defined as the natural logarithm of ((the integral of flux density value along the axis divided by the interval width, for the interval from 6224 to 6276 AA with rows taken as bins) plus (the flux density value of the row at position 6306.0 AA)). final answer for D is 1.59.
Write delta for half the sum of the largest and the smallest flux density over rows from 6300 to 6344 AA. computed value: 2.33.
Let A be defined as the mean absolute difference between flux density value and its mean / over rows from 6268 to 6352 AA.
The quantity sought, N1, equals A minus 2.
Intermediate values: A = 0.085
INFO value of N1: -1.92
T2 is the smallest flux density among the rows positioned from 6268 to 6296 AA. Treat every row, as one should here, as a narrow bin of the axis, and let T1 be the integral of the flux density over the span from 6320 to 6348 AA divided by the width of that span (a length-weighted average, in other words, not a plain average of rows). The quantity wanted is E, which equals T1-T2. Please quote -0.12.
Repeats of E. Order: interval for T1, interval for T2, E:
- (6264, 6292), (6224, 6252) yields -0.04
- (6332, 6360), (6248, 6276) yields -0.11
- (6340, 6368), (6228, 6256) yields -0.19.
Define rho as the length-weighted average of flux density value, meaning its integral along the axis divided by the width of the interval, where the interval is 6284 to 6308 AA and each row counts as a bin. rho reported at 2.41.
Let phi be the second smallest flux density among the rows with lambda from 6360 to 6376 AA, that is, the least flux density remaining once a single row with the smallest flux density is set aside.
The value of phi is 2.329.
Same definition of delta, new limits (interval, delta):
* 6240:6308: 2.49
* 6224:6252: 2.58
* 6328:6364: 2.23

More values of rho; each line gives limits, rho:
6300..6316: 2.38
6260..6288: 2.43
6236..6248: 2.64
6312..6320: 2.37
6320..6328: 2.30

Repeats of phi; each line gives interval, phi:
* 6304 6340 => 2.24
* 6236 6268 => 2.376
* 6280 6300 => 2.395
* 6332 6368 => 2.166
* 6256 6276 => 2.376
